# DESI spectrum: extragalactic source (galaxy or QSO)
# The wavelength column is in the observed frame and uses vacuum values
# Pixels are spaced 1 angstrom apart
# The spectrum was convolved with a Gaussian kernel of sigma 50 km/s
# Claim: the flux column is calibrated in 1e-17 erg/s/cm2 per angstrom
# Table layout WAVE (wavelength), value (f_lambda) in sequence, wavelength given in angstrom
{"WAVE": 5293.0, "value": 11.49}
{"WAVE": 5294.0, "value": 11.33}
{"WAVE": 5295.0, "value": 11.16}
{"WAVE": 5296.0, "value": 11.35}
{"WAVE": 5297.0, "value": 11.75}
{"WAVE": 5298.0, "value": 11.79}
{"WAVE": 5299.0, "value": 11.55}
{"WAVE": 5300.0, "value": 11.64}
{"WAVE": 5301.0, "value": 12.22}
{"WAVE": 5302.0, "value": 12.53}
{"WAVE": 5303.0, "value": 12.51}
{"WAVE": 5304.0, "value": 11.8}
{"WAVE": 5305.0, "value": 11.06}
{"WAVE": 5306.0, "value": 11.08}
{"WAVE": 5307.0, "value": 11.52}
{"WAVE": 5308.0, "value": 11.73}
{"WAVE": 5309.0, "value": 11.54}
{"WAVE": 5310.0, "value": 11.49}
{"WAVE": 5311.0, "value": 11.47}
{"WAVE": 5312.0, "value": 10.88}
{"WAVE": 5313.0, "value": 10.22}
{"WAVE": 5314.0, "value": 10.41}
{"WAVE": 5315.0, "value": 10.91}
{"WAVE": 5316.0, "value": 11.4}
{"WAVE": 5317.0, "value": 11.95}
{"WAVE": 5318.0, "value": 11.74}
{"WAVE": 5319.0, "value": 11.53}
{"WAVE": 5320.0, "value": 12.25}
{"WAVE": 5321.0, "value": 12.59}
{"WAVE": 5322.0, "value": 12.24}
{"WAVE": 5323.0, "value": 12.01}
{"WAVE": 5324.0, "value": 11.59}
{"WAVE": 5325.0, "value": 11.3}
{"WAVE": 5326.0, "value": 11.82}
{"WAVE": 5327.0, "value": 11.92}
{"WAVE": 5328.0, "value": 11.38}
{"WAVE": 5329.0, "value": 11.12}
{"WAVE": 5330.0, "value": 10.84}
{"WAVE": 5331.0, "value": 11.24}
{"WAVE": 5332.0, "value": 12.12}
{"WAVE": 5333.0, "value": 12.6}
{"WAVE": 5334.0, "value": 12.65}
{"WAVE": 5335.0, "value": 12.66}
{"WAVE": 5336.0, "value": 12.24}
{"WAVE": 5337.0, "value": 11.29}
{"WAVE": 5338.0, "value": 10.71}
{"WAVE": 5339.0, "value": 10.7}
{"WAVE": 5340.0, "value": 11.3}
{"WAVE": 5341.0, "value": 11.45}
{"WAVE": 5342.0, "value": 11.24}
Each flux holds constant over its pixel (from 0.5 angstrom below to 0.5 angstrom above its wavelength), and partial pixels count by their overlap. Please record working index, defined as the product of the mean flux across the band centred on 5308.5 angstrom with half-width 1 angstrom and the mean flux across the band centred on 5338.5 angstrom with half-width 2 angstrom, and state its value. 128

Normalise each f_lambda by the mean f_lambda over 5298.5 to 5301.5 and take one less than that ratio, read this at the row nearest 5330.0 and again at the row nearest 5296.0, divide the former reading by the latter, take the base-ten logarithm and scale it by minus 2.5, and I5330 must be -0.8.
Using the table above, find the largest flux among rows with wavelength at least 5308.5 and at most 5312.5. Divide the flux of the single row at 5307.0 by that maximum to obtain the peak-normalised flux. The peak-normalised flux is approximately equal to 1.00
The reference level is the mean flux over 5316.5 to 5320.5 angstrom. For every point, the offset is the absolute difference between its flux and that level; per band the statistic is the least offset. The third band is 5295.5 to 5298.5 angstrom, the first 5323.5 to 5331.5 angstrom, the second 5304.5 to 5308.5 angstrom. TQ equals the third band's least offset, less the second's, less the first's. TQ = -0.11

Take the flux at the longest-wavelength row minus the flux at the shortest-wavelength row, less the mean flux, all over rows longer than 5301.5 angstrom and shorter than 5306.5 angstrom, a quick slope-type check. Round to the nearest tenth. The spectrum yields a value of -13.2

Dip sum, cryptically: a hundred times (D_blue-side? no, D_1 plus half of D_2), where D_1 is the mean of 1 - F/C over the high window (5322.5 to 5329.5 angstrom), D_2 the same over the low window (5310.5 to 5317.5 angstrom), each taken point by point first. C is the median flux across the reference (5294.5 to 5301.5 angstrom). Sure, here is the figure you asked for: 3.0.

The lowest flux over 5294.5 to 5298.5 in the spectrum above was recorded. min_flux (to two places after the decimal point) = 11.16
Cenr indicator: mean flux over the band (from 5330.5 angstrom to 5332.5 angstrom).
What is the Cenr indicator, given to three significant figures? 11.7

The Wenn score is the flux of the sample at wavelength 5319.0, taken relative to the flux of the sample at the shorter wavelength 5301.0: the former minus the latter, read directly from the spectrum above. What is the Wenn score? -0.69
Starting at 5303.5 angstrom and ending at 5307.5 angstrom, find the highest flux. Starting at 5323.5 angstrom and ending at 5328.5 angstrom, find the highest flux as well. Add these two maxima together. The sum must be 23.7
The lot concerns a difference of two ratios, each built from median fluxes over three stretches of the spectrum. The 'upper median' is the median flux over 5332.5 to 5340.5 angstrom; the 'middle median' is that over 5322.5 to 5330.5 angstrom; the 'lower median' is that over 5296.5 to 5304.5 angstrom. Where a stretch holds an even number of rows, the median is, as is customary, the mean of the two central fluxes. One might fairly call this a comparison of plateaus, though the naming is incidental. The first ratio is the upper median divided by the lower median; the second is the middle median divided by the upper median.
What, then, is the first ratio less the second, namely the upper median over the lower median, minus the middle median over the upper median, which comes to 0.022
